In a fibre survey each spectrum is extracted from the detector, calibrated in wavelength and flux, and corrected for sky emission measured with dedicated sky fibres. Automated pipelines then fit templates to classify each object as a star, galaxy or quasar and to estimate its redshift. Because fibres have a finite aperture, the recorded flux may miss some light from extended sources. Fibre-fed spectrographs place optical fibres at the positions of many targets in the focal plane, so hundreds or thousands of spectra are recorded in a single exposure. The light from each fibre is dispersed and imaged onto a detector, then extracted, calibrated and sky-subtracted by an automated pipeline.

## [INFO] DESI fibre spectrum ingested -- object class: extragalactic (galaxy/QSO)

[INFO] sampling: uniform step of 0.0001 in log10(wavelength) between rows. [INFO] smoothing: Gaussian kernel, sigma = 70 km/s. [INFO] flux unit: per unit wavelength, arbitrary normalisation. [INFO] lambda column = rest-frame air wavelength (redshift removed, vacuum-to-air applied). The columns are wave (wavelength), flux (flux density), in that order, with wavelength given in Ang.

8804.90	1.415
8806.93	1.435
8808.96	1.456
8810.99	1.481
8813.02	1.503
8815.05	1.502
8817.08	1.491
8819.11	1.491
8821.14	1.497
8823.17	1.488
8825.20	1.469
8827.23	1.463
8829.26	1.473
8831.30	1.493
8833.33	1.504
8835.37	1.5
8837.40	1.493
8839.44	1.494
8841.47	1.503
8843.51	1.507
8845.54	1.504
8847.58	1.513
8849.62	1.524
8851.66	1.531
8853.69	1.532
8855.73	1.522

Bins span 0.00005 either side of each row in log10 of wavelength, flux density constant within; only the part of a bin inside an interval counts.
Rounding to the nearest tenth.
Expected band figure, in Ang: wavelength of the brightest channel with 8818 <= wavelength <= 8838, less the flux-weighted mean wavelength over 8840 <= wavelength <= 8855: -14.3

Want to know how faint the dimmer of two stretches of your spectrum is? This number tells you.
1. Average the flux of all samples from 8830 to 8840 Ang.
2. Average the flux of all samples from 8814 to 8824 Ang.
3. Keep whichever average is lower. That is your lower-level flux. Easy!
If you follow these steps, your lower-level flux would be 1.49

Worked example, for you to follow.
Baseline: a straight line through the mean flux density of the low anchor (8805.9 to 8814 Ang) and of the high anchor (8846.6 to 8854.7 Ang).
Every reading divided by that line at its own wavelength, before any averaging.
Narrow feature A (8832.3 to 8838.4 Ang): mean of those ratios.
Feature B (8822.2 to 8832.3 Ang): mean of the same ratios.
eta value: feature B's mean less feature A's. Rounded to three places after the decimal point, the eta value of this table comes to -0.007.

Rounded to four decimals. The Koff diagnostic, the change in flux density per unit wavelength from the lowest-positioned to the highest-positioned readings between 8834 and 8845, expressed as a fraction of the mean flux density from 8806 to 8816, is 0.0006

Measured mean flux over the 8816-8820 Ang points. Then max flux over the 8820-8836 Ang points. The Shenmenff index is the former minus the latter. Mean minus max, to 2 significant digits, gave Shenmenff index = -0.013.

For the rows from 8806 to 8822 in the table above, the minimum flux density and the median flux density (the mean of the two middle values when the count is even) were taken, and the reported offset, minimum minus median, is -0.056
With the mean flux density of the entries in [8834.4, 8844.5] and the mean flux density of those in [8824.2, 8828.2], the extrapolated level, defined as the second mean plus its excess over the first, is 1.43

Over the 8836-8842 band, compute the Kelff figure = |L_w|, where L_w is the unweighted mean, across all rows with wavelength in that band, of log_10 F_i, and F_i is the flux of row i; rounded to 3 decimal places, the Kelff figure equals 0.175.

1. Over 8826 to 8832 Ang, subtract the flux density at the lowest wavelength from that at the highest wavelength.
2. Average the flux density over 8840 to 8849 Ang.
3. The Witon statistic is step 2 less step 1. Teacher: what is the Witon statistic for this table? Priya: 1.48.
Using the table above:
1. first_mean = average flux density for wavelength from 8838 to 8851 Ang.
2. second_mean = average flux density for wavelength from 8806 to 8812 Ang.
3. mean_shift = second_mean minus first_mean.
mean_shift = -0.05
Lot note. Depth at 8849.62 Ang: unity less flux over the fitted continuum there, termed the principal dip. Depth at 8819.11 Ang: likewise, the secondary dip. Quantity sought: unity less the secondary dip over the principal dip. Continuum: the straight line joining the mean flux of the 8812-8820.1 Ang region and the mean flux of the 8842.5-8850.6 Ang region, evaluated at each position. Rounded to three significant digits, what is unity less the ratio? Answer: 1.70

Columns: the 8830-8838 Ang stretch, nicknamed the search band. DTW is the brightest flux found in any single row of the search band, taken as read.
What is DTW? 1.504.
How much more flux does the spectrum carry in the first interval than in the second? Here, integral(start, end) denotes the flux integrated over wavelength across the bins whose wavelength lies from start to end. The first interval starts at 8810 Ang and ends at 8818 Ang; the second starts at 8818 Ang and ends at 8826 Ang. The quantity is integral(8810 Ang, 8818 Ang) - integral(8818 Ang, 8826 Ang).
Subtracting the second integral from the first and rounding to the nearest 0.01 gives 0.05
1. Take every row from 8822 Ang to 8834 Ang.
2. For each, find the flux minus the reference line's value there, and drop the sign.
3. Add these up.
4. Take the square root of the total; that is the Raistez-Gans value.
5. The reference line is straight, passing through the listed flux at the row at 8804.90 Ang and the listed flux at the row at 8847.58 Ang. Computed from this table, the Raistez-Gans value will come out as 0.29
